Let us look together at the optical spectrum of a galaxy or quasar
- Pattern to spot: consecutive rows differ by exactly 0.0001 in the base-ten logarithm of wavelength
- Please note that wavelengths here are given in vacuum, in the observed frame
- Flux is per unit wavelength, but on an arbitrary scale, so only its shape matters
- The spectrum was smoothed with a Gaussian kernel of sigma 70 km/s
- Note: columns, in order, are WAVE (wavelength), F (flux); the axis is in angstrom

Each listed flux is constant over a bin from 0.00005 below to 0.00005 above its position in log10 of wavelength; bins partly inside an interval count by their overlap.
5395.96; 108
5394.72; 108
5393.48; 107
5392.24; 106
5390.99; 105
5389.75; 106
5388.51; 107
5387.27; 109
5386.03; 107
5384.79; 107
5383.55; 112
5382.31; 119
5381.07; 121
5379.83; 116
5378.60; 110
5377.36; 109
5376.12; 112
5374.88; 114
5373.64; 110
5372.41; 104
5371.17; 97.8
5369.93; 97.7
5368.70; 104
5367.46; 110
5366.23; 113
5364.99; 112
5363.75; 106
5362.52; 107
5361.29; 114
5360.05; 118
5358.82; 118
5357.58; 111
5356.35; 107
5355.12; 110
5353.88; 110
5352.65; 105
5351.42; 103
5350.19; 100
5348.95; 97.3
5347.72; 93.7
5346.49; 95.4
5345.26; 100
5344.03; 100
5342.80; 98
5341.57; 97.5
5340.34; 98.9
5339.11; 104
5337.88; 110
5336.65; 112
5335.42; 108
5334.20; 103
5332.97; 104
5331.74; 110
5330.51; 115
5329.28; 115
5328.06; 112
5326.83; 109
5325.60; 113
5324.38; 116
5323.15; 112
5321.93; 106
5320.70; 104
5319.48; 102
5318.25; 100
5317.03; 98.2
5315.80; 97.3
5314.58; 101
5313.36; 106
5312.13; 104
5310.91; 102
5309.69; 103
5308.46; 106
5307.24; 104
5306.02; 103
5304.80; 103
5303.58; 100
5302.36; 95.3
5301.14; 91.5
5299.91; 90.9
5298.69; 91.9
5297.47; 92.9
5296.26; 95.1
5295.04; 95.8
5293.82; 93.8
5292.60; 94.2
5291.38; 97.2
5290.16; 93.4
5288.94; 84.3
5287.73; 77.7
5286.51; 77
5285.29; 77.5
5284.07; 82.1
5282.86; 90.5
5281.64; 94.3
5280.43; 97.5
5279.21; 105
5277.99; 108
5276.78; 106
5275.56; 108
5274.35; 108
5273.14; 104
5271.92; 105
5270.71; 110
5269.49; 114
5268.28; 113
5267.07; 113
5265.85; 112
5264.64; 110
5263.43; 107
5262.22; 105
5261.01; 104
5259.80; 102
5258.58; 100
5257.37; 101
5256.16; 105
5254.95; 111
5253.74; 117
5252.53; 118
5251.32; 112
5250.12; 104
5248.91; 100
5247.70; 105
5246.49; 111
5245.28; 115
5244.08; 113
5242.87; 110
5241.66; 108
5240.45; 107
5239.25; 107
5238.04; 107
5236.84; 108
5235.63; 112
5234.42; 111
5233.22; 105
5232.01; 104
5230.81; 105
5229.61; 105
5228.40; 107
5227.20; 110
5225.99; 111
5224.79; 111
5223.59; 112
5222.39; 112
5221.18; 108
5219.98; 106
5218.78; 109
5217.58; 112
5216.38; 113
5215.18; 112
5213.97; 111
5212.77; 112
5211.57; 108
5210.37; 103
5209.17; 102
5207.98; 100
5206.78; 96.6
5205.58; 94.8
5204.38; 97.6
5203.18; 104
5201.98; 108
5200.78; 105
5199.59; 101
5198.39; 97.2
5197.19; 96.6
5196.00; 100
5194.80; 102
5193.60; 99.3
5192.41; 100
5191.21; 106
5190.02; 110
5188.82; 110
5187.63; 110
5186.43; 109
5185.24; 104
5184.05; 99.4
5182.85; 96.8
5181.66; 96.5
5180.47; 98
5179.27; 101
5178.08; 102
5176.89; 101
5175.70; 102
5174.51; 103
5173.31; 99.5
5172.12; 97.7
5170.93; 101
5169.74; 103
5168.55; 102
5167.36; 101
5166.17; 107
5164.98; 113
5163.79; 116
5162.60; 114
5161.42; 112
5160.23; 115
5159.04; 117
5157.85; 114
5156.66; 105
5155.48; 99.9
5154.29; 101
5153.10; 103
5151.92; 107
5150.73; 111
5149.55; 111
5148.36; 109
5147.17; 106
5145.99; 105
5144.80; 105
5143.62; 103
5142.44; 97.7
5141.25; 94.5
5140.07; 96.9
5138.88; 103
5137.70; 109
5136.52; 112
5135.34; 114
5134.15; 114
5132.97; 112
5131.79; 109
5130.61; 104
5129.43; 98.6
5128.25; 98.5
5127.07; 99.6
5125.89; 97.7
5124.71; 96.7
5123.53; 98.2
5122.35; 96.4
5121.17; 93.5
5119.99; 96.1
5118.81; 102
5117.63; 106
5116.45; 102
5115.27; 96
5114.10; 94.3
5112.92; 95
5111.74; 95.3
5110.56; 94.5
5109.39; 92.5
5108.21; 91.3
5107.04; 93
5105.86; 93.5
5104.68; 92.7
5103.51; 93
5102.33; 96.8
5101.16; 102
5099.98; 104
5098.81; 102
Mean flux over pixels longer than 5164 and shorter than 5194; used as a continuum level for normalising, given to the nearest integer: 103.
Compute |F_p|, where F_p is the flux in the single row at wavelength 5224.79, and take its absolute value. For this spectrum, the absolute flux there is 111.0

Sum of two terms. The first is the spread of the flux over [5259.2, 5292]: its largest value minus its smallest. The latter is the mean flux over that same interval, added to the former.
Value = 137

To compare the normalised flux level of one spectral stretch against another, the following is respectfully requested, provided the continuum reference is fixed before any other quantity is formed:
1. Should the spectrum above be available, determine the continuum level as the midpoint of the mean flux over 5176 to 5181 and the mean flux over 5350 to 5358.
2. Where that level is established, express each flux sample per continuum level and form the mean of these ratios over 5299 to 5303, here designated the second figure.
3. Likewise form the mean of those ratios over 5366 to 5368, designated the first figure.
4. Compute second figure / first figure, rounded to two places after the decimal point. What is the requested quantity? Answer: 0.83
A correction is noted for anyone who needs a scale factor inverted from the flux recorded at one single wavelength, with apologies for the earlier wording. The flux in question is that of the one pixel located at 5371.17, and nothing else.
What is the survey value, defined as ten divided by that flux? 0.102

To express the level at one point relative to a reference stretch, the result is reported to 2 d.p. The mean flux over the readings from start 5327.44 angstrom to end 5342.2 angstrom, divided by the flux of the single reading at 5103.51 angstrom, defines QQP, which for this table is 1.16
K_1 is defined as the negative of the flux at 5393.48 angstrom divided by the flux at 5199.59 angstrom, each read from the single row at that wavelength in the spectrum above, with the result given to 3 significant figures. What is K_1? -1.06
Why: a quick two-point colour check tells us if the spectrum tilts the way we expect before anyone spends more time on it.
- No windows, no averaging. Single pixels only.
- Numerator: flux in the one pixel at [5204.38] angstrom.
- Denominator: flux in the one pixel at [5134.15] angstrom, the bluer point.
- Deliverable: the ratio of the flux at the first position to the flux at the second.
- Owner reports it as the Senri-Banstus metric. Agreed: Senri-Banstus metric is 0.86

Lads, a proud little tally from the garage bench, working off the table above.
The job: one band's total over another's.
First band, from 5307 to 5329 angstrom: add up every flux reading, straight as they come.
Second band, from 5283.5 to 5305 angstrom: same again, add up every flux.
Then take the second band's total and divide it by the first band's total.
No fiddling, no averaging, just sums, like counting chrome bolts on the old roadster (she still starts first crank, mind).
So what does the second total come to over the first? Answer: 0.862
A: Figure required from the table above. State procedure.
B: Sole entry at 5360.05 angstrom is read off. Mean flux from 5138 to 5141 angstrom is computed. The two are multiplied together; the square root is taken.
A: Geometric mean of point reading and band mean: 109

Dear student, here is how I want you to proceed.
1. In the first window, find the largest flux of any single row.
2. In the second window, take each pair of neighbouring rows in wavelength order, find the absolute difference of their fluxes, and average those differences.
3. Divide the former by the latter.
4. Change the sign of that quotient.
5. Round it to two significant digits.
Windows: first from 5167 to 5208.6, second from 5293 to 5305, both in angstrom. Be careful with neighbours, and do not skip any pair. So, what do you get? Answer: -52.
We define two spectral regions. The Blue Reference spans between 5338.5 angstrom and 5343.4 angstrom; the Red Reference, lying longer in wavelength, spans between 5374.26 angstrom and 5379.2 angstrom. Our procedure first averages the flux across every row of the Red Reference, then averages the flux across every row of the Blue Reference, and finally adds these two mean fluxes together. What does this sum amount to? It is 211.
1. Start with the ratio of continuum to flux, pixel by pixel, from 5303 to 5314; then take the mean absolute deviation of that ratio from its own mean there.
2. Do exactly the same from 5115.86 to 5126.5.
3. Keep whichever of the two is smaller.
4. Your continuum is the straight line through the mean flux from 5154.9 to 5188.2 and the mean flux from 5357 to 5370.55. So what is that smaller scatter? 0.014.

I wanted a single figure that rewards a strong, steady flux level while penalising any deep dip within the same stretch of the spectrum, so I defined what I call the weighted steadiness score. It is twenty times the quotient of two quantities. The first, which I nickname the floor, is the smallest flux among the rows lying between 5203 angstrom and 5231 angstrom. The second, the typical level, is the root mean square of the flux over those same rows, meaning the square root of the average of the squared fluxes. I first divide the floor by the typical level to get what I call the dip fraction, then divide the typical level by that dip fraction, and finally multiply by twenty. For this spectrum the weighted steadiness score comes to 2410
